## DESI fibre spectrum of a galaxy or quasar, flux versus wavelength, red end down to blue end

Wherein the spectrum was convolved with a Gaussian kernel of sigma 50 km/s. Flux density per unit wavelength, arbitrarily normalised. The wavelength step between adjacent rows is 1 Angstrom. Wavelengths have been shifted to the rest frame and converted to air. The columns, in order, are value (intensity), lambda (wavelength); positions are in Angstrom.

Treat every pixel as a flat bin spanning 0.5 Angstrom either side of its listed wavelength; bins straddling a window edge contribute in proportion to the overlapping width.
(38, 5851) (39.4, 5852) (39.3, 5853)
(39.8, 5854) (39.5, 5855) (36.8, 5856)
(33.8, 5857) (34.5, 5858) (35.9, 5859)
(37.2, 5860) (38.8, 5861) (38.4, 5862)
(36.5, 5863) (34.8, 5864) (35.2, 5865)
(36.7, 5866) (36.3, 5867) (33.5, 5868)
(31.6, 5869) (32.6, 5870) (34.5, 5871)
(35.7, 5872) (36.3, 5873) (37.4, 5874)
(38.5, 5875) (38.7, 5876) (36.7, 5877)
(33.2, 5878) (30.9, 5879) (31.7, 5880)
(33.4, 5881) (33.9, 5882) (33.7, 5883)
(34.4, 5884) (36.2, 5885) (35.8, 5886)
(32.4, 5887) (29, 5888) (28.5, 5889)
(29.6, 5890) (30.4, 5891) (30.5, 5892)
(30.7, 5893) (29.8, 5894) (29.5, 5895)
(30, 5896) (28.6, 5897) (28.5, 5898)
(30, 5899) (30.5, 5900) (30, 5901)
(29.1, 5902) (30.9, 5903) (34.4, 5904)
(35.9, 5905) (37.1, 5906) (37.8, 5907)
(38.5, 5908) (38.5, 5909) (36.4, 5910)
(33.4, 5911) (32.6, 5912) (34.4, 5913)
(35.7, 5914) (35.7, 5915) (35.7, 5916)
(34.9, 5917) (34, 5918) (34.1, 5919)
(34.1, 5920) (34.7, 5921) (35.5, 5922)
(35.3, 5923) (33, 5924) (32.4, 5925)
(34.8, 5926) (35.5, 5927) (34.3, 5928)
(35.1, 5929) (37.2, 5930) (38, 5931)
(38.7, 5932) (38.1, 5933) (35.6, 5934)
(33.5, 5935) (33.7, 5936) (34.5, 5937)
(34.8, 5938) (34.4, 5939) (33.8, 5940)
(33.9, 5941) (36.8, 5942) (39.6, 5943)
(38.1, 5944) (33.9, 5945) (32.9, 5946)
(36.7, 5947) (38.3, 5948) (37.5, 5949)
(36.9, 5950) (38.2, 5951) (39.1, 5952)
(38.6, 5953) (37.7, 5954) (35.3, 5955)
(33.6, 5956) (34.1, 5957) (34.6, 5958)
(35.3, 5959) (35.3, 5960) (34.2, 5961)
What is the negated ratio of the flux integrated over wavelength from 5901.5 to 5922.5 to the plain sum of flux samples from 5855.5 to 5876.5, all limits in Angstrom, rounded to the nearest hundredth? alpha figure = -0.97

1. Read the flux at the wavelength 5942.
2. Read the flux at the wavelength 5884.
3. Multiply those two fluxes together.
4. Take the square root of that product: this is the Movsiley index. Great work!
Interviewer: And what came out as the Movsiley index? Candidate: 35.6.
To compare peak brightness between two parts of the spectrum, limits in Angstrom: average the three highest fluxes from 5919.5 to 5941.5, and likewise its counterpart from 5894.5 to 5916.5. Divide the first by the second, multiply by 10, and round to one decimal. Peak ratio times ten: 10.0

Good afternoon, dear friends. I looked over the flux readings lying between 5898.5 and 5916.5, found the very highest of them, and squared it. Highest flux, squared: 1482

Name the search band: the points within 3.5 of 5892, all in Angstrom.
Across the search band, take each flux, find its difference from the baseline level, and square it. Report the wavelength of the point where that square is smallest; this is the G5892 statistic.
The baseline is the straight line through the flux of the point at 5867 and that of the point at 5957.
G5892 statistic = 5893 Angstrom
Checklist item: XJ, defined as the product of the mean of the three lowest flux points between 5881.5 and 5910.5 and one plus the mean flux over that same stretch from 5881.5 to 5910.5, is 954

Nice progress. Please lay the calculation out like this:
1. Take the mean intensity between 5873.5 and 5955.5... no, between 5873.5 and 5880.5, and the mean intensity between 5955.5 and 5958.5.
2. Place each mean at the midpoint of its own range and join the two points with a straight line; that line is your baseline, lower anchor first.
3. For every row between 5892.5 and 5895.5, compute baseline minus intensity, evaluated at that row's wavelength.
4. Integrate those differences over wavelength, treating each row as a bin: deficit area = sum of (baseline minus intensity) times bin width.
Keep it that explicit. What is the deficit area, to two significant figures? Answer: 15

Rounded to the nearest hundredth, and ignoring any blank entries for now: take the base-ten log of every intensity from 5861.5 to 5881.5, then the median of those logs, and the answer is 1.55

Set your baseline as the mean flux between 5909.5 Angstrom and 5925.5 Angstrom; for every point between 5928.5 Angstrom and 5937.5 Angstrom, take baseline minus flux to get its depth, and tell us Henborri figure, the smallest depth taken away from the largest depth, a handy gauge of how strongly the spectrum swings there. 5.2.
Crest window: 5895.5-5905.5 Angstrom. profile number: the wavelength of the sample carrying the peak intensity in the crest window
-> 5905 Angstrom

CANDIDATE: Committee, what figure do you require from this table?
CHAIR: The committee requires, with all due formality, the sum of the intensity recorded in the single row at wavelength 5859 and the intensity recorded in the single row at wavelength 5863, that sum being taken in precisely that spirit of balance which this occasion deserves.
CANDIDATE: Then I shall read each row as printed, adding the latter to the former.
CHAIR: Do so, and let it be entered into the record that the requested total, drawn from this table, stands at 72.4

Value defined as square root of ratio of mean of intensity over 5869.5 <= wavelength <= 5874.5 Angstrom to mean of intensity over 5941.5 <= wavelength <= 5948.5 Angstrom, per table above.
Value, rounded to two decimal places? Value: 0.98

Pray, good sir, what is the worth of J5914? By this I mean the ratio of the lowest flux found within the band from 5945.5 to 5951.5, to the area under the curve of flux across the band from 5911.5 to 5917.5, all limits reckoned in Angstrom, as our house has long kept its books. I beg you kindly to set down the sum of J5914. 0.157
